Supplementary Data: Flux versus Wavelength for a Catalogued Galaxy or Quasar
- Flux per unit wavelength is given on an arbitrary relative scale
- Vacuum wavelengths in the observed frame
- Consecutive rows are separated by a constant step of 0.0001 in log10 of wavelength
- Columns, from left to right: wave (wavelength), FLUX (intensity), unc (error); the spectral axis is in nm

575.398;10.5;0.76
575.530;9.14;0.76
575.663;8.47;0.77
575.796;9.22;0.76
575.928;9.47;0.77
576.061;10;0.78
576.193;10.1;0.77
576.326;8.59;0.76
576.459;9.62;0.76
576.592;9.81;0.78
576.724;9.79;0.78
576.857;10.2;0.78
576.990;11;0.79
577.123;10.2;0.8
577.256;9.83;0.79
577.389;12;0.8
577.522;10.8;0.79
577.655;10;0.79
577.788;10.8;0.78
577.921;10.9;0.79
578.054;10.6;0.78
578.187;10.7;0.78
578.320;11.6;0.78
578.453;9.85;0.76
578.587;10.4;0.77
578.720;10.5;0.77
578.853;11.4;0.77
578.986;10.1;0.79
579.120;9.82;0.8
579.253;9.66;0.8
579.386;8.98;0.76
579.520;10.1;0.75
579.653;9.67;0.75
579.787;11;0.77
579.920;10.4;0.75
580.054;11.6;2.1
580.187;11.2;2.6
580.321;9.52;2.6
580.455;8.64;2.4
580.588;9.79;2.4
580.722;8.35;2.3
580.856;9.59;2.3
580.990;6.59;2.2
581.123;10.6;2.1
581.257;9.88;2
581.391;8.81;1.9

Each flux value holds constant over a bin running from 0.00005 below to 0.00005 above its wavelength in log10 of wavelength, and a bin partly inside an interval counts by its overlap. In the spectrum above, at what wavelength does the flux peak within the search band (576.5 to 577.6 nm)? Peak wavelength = 577.389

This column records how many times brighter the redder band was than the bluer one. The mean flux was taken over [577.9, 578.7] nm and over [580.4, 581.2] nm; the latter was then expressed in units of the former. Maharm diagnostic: 0.84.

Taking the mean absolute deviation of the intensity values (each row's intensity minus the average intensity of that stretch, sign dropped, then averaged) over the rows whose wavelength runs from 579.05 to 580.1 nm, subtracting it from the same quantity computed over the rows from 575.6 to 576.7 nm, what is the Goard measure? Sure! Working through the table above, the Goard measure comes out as -0.15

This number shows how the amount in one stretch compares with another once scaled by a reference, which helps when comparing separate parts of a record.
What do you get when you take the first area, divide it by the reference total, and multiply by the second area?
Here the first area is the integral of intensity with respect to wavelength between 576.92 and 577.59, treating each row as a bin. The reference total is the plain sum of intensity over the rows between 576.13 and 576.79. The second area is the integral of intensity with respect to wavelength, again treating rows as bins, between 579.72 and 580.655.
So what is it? 1.4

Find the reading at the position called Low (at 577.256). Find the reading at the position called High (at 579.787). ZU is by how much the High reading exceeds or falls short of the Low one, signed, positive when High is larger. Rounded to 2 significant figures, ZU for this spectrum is 1.2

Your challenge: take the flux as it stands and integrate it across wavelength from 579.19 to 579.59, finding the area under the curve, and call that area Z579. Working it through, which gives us 3.83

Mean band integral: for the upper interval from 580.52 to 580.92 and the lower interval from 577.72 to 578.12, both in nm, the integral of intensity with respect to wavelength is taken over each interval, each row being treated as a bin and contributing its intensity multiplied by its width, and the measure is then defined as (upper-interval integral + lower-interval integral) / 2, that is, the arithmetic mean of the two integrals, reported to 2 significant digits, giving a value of 4.0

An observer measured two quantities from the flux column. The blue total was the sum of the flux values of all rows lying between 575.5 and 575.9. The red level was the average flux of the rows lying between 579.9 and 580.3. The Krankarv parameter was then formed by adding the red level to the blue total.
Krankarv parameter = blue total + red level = 38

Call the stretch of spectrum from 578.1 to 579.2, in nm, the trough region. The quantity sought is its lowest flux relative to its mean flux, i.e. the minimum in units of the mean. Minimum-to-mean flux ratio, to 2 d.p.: 0.93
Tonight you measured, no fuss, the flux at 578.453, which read 9.85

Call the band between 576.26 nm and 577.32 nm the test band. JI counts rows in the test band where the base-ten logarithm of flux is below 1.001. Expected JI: 5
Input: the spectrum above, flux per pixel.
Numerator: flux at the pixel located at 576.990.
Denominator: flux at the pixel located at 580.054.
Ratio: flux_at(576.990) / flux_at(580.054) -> 0.95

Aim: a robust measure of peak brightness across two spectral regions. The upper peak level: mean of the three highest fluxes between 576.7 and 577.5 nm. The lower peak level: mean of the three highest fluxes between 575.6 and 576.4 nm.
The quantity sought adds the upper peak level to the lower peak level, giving 20.9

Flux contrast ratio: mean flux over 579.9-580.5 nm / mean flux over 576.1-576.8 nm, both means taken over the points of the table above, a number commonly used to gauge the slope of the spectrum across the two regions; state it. 1.07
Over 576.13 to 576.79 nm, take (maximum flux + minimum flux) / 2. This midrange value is 9.3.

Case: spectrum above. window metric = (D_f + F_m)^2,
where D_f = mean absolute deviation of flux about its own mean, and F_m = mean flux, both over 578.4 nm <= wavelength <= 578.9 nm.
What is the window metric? 120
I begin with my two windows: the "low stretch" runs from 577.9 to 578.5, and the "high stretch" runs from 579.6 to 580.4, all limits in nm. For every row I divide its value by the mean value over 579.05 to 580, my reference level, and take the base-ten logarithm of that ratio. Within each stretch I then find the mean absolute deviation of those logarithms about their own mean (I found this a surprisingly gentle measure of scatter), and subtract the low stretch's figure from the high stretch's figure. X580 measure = 0.012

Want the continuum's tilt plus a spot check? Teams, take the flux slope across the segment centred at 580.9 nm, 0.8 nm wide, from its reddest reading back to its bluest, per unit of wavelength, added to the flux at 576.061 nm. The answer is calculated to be 10.1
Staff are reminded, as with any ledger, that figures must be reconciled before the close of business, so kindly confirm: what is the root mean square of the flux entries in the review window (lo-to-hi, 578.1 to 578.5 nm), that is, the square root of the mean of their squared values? 10.7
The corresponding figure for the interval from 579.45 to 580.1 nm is 10.6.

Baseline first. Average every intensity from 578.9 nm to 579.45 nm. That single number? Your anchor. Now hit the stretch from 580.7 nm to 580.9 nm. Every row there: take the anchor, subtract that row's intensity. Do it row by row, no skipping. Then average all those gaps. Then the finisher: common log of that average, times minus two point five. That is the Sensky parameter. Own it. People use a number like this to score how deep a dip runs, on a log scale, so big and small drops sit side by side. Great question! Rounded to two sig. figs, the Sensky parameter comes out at 0.43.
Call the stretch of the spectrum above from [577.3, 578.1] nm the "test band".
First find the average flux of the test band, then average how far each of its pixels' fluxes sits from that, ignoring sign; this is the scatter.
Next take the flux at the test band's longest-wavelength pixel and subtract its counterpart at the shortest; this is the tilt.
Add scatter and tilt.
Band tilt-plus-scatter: -1.0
